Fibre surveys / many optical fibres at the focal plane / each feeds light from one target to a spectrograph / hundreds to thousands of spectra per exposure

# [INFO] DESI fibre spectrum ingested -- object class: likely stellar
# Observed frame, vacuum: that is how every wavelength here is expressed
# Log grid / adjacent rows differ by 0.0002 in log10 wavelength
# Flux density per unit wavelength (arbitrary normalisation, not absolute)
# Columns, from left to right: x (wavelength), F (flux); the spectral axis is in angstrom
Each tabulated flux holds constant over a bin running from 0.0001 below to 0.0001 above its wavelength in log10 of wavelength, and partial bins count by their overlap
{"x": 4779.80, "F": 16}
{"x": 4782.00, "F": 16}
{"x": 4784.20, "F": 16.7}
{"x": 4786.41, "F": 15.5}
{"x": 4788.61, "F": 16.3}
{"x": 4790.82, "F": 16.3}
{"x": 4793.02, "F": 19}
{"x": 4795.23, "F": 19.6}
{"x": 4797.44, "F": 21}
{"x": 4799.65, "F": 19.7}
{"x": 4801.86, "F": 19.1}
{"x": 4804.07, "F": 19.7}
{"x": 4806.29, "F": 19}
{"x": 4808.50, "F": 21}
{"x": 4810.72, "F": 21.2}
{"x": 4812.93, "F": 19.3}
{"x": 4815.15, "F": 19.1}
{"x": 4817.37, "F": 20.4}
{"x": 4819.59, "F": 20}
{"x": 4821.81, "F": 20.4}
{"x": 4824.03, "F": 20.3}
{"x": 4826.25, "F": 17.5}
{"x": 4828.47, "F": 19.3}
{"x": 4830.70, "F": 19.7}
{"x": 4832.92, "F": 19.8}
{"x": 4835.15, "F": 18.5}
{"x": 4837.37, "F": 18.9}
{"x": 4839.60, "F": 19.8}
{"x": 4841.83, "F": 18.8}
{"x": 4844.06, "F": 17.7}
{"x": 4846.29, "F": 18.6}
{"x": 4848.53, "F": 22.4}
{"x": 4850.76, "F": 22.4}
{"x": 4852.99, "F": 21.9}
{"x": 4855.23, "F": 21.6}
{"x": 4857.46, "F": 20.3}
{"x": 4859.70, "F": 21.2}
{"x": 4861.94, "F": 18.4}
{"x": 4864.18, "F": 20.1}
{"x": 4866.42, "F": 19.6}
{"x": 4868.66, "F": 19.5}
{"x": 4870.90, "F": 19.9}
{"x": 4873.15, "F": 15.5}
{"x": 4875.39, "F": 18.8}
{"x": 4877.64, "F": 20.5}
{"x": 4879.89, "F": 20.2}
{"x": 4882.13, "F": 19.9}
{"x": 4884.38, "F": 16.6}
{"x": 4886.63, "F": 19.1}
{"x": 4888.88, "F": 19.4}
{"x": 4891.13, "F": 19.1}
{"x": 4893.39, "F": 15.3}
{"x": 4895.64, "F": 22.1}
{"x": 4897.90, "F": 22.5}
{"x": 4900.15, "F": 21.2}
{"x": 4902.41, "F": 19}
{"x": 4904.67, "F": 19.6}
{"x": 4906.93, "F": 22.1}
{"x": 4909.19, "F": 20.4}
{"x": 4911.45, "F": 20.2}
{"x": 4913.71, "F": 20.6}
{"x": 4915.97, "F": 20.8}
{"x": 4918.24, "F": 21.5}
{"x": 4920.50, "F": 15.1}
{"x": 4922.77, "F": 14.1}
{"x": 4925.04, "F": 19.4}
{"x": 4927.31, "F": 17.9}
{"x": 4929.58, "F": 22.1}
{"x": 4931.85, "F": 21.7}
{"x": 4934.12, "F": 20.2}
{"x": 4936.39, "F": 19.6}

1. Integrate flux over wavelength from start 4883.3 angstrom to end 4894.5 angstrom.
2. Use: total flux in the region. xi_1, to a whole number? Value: 201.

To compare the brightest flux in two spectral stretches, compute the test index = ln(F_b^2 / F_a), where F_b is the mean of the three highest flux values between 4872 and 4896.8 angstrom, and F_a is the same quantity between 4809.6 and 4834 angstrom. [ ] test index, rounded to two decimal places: 3.05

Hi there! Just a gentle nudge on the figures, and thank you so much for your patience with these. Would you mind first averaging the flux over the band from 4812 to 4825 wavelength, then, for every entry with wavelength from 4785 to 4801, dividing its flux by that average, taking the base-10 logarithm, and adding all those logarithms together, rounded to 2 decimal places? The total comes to -0.29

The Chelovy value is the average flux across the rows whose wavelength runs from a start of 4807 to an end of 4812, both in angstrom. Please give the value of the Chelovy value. 21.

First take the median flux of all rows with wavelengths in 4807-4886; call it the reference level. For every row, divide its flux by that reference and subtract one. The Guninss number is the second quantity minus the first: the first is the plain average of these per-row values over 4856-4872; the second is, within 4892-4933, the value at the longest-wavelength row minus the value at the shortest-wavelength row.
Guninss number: 0.32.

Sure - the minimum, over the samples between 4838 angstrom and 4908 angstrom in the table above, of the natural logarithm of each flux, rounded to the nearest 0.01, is 2.73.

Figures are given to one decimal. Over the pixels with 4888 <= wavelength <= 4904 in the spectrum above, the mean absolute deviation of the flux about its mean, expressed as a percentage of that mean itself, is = 9.2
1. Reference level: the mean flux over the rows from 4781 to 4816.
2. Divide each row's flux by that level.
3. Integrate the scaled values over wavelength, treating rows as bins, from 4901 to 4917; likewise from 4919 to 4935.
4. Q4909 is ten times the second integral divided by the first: 9.2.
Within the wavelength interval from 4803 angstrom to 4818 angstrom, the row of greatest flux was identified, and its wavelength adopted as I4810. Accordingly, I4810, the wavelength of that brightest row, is 4810.72 angstrom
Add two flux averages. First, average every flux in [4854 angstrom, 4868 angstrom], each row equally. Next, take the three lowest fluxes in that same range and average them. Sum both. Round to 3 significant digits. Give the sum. 39.6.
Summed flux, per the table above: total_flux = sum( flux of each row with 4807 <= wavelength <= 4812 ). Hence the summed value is 42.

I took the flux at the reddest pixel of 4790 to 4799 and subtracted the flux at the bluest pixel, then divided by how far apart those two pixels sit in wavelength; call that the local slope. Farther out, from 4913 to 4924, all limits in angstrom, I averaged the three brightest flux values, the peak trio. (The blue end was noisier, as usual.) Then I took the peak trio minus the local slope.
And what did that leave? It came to 20.26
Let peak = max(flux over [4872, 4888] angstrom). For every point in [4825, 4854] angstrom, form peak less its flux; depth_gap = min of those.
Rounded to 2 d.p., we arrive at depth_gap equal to -1.90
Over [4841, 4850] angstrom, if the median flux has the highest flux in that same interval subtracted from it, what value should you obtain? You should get -3.7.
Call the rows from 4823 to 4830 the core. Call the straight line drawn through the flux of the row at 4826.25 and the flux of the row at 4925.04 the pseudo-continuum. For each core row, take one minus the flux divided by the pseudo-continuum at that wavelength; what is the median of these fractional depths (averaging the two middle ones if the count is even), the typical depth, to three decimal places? -0.100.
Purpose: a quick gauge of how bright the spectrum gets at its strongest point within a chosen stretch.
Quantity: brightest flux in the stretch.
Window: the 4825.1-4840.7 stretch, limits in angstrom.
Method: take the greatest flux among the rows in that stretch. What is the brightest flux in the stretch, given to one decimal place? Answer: 19.8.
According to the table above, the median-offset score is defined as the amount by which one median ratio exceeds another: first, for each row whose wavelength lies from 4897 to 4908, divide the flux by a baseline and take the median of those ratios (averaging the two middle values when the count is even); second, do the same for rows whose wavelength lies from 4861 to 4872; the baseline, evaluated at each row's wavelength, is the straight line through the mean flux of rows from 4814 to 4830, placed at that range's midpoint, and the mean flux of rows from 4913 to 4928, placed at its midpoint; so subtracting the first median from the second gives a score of -0.11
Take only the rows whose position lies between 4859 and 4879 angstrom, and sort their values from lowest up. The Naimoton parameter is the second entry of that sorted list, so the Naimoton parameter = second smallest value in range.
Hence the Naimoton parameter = 18.4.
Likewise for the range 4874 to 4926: 15.1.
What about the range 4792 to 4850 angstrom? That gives 17.7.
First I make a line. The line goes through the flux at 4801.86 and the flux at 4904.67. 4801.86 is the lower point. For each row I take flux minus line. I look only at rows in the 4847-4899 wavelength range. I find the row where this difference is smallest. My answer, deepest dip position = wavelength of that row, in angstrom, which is 4893.39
